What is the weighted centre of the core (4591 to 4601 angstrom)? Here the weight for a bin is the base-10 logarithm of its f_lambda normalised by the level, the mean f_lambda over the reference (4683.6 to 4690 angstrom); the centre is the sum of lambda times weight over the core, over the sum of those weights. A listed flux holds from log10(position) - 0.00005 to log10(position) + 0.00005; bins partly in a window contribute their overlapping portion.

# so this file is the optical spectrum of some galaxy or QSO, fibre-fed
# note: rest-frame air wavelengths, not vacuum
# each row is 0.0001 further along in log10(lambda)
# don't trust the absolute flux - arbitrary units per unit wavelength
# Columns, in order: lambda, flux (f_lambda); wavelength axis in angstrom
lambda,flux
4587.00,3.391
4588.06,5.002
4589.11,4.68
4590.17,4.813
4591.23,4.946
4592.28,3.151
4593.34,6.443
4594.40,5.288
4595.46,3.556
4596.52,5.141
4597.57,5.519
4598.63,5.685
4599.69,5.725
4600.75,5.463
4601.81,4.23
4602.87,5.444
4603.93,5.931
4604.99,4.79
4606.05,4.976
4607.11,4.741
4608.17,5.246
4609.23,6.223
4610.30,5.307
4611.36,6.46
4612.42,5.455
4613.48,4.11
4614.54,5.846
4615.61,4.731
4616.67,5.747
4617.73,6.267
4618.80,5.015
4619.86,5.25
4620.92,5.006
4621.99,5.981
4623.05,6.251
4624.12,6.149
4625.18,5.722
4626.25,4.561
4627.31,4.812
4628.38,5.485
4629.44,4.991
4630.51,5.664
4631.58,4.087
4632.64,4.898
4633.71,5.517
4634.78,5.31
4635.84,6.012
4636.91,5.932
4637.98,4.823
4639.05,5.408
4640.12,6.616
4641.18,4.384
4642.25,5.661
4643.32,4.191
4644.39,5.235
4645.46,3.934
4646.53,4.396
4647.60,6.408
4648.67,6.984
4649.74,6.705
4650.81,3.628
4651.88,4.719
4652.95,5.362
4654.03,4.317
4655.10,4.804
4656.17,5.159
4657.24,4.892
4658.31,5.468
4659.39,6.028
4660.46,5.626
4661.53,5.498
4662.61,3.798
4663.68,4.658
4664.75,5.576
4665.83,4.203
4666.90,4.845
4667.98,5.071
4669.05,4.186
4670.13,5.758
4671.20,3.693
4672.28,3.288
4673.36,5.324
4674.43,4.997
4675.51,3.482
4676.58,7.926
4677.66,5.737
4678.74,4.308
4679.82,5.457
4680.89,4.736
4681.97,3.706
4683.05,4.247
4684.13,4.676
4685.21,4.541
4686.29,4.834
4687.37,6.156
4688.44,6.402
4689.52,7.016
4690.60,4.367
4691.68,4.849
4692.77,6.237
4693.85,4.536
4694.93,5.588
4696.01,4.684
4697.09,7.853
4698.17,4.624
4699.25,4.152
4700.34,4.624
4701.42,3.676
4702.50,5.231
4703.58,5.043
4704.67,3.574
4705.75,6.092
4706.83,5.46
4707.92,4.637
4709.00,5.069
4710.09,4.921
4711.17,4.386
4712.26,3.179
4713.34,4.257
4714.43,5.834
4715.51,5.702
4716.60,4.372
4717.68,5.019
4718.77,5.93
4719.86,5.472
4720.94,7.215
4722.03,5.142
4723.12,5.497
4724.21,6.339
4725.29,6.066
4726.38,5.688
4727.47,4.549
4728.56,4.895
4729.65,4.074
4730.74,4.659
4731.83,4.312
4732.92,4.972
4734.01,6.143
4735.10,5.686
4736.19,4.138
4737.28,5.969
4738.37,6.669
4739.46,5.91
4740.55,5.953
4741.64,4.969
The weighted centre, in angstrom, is 4593.7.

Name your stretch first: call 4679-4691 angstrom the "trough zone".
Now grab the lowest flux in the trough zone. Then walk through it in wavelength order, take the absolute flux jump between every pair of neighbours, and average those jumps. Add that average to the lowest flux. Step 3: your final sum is 4.50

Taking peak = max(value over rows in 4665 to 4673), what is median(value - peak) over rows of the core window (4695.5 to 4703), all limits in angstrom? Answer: -1.13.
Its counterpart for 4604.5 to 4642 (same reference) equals -0.45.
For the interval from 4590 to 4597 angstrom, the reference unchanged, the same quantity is -0.81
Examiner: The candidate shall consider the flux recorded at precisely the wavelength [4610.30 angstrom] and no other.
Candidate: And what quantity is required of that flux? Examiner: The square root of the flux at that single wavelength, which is 2.30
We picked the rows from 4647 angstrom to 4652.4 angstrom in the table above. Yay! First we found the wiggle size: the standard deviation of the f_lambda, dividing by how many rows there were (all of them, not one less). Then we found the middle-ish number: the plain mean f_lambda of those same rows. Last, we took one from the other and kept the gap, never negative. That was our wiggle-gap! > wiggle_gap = 4.4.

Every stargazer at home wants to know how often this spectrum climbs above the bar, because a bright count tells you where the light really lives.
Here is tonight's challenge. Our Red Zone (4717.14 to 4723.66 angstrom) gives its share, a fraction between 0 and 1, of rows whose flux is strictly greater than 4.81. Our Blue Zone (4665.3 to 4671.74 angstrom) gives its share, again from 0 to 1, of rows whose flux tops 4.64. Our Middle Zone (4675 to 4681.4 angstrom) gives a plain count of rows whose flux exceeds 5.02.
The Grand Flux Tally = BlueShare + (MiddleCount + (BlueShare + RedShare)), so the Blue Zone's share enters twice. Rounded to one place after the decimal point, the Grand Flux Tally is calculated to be 5.0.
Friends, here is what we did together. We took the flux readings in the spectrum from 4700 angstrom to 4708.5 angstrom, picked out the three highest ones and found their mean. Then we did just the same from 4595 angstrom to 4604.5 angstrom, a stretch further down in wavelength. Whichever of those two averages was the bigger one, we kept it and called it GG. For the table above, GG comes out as 5.78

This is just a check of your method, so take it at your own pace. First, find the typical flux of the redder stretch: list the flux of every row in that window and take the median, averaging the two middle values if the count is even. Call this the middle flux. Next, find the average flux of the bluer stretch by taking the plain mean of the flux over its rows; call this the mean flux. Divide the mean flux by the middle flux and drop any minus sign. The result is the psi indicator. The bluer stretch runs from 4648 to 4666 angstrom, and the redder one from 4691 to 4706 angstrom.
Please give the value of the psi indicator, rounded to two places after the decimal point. 1.08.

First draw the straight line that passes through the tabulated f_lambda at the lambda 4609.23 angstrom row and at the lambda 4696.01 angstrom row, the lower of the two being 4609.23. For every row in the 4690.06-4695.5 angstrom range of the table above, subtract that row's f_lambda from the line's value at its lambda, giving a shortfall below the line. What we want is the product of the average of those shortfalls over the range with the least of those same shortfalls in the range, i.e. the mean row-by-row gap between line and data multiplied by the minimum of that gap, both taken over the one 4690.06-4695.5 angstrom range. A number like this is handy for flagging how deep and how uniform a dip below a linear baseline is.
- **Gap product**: 0.56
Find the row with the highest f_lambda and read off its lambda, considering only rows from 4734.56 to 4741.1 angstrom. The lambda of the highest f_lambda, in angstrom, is 4738.37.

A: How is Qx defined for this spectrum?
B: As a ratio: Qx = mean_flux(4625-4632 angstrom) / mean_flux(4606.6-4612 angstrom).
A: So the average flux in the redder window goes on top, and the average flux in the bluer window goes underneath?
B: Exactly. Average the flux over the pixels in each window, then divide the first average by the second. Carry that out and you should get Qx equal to 0.90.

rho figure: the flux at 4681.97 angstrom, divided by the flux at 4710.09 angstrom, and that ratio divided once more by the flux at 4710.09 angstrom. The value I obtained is 0.15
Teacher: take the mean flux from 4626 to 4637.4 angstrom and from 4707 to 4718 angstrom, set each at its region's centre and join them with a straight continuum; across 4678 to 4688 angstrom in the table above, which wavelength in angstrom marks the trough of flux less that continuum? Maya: 4681.97 angstrom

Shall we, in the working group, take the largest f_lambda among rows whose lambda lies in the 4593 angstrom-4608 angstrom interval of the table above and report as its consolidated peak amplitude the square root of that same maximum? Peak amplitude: 2.54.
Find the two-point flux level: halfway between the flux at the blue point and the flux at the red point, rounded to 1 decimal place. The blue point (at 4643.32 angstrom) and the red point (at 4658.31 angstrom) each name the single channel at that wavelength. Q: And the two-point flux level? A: 4.8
